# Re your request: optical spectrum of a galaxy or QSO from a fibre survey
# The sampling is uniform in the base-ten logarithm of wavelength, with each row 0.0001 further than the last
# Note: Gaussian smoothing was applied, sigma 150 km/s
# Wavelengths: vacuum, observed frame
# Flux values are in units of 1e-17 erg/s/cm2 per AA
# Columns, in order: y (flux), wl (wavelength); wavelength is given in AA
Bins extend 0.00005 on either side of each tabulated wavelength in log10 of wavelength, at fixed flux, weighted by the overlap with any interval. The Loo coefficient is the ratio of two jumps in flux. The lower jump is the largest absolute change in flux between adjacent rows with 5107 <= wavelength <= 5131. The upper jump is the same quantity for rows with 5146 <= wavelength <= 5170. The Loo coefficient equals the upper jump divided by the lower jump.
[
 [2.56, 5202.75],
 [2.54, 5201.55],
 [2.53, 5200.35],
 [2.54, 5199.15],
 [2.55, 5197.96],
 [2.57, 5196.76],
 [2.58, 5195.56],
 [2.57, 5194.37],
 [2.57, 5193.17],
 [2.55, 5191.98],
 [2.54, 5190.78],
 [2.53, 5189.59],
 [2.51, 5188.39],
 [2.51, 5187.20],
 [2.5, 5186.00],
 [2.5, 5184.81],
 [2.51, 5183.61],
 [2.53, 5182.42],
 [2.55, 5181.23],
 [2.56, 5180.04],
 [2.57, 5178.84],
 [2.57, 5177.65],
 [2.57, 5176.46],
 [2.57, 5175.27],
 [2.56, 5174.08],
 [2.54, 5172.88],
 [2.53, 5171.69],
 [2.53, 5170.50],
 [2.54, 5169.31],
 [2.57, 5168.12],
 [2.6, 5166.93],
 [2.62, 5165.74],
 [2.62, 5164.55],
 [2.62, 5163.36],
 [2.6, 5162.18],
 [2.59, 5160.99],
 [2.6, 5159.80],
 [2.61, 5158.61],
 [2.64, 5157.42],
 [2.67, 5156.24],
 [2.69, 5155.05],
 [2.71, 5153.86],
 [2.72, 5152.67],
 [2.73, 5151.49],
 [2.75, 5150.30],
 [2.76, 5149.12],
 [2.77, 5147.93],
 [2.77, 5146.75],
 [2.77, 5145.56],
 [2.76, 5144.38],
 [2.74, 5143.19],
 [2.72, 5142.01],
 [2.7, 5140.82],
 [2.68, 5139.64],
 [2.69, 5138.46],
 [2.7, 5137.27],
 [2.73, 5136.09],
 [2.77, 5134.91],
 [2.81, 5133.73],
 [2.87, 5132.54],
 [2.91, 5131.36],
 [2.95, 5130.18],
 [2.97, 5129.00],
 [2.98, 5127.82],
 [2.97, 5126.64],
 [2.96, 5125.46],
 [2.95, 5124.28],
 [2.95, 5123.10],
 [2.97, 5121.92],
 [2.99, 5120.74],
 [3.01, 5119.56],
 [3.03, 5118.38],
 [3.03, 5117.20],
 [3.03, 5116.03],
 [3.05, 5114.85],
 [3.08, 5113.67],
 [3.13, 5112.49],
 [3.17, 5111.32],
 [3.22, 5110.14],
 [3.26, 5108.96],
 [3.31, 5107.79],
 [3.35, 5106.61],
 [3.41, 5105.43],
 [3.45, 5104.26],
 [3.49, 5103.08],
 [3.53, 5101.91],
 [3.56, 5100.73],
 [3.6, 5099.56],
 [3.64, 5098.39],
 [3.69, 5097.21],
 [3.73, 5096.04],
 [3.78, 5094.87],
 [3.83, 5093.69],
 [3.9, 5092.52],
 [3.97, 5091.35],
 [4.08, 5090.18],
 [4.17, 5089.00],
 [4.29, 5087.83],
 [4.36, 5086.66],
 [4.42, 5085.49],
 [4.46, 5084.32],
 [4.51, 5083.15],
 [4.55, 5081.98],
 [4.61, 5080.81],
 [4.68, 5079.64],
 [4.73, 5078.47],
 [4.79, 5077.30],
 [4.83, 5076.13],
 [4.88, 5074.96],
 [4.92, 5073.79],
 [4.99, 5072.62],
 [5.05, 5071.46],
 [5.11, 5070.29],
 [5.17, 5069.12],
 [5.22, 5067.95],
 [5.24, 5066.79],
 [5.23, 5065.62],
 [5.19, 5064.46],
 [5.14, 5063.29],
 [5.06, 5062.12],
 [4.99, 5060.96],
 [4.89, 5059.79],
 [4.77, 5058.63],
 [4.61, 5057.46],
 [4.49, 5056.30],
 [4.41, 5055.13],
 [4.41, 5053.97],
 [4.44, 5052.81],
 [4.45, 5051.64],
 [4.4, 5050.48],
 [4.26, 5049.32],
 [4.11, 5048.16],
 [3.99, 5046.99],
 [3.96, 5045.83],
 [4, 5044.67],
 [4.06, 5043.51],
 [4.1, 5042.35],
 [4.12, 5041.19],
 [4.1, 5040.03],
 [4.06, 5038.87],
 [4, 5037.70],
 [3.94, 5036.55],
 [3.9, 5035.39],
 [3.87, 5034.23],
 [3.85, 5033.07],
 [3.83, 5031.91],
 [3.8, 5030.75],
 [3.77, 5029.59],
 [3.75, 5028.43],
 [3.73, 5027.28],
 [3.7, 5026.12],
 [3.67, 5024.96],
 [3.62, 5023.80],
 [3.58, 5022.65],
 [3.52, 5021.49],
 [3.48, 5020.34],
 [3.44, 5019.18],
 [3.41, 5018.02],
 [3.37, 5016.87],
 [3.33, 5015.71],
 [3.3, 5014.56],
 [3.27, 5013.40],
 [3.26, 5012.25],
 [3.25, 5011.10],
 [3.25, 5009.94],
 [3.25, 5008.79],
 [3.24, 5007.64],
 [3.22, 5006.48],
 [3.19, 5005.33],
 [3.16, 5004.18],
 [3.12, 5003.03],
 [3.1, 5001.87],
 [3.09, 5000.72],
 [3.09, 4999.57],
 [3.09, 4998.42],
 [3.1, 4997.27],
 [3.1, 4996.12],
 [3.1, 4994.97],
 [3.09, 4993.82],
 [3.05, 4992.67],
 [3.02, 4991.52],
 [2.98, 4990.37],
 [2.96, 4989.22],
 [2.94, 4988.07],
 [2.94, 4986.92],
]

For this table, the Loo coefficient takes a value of 0.60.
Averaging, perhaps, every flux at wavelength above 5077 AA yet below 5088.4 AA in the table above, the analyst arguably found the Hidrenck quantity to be 4.5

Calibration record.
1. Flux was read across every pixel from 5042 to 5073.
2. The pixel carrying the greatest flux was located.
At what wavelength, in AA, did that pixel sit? 5066.79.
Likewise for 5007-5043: 5041.19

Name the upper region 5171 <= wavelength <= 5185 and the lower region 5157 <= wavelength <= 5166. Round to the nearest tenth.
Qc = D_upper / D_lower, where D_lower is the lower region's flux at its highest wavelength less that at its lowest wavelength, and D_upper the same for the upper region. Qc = 1.5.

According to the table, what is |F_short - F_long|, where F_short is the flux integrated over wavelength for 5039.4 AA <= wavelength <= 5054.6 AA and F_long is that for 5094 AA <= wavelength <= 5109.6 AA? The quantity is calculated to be 9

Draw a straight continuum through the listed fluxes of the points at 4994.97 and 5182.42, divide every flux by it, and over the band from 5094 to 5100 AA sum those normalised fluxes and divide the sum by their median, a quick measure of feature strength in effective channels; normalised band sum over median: 5.0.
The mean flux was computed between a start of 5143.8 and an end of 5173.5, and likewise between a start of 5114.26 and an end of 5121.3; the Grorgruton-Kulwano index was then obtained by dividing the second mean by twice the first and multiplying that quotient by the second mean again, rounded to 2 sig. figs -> 1.7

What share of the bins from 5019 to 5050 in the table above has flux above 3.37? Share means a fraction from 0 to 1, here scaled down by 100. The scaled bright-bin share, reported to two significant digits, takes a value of 0.010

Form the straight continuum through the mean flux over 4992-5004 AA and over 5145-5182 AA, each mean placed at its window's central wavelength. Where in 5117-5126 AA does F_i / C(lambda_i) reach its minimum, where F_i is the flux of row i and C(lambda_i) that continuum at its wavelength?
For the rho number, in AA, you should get 5123.10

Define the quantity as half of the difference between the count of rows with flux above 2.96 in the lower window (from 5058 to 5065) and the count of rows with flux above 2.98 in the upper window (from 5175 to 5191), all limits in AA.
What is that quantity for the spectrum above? 3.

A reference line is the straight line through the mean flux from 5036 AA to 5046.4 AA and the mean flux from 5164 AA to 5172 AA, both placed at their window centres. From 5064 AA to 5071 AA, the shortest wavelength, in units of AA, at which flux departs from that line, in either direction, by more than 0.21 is 5064.46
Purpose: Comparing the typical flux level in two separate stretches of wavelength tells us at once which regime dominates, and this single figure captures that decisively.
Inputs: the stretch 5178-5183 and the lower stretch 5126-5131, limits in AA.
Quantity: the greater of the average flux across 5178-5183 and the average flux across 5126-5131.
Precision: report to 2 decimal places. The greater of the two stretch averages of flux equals 2.97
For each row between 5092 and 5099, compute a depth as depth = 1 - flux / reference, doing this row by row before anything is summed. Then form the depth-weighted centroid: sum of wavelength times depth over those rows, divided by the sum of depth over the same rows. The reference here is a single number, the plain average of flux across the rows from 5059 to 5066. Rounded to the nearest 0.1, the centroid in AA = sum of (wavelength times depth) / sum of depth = 5095.6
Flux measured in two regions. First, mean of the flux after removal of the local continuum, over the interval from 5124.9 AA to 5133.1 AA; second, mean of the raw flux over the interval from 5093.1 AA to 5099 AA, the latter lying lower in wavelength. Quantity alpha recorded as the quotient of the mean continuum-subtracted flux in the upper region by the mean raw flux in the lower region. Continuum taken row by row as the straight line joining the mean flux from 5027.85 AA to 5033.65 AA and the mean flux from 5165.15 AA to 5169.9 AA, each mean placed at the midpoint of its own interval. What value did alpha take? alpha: 0.01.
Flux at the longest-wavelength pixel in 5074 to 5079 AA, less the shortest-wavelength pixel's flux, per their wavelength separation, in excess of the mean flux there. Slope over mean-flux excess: -4.9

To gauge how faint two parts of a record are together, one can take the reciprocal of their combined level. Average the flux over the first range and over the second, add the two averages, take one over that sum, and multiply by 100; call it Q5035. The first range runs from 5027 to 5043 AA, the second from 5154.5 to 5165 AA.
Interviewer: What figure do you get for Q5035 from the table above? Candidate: 15.3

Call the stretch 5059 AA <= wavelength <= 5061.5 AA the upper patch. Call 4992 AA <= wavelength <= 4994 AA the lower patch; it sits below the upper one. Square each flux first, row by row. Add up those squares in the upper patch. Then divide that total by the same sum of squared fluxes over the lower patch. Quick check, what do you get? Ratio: 2.6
